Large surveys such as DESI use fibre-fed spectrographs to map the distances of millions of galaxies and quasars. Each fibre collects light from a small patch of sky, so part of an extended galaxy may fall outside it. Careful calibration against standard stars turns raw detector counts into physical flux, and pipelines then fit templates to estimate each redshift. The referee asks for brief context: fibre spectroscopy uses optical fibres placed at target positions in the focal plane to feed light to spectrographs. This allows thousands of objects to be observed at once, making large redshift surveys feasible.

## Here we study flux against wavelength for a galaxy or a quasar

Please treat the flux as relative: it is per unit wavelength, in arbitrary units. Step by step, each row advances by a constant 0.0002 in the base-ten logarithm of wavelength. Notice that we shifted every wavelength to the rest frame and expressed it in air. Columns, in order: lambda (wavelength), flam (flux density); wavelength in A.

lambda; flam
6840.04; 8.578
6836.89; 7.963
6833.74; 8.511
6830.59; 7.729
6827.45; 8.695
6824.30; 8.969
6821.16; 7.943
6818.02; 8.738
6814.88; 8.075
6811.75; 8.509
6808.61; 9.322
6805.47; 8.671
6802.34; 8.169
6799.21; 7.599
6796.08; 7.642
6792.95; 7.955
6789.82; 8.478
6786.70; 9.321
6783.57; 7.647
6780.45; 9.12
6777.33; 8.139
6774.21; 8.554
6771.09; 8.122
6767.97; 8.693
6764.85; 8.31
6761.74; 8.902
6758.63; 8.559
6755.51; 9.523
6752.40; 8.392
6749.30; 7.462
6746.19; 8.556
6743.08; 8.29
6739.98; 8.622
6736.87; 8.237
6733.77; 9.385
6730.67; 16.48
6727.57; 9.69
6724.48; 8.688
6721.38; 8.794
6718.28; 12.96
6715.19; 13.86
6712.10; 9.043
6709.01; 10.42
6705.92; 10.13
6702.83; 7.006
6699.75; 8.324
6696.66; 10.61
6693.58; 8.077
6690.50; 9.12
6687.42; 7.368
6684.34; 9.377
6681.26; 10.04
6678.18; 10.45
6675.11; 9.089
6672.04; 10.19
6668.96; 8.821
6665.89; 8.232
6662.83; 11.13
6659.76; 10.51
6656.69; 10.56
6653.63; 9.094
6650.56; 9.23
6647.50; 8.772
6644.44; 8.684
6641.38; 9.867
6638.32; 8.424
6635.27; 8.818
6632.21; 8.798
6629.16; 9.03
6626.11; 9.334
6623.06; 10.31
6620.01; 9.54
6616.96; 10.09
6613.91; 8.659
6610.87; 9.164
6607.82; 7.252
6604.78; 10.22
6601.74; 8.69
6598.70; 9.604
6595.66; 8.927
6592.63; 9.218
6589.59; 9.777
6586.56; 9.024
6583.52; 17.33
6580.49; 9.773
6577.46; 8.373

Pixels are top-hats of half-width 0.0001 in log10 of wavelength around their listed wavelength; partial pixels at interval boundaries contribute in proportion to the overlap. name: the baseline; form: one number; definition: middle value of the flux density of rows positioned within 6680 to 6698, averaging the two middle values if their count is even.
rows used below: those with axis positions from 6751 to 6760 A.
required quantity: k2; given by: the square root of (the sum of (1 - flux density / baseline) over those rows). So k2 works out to 0.37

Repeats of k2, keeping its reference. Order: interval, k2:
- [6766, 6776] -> 0.51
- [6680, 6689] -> 0.32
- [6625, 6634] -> 0.25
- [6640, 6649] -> 0.21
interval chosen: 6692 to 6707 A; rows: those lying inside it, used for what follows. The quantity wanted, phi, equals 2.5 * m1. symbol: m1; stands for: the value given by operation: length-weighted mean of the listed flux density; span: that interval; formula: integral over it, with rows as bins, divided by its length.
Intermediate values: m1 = 8.8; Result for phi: 22.0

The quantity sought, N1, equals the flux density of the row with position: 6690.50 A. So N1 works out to 9.12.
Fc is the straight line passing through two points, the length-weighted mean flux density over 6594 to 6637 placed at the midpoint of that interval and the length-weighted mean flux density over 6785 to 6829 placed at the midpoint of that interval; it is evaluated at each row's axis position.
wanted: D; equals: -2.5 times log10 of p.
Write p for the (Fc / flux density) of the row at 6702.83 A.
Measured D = -0.25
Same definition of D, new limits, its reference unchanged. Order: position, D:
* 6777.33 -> -0.05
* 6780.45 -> 0.07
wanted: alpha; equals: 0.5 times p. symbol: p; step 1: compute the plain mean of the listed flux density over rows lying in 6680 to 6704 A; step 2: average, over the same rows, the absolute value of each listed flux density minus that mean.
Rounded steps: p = 1.05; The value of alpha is 0.52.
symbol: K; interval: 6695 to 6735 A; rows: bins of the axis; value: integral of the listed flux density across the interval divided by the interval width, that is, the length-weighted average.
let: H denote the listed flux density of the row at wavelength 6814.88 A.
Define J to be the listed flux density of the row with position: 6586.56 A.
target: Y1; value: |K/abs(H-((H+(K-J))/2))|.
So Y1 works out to 3.1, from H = 8.075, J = 9.024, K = 10.4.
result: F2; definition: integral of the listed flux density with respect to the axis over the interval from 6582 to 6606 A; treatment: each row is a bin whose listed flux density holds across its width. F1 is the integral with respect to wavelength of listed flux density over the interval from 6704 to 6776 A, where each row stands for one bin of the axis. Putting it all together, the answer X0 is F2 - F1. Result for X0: -438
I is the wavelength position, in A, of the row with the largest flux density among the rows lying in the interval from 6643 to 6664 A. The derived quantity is 6662.83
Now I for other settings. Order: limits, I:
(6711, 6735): 6730.67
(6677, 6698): 6696.66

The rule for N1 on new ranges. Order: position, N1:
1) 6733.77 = 9.385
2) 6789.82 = 8.478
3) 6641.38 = 9.867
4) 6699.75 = 8.324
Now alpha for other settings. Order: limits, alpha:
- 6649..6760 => 0.63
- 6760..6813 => 0.22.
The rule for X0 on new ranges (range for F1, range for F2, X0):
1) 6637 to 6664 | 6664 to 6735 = 441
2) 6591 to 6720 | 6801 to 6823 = -1033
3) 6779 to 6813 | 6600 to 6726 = 903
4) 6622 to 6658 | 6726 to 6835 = 618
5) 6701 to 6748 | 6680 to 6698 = -306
